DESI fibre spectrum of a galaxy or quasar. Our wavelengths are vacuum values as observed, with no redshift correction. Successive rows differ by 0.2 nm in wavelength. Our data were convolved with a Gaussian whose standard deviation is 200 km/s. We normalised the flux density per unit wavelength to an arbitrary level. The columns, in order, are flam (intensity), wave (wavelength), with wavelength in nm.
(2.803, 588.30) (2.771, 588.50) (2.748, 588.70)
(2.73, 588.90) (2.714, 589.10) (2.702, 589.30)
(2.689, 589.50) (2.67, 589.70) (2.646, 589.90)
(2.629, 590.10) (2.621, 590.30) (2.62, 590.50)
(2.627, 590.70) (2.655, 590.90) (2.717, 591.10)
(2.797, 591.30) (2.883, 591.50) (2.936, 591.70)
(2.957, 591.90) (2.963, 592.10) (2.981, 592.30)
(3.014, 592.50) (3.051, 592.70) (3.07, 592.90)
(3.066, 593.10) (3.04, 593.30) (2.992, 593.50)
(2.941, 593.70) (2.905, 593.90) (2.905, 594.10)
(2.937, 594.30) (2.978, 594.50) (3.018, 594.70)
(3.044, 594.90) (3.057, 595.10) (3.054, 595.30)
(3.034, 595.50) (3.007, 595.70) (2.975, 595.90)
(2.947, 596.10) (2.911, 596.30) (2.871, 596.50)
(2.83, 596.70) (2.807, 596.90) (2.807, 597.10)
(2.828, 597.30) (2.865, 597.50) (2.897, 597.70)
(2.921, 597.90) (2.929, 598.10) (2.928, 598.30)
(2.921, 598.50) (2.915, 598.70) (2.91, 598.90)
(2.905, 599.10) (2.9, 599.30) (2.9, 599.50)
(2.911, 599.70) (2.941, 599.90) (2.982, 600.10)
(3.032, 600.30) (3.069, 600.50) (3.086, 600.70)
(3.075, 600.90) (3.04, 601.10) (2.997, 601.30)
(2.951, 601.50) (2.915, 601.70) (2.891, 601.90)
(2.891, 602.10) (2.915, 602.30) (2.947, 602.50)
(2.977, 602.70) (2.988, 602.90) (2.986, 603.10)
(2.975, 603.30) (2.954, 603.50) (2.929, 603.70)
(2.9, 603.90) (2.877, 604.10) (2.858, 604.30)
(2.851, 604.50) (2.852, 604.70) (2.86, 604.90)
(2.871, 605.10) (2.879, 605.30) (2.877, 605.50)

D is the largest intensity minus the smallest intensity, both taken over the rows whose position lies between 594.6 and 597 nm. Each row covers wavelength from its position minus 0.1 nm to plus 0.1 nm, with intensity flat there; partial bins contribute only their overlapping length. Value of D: 0.25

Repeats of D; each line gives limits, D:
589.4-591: 0.07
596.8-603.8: 0.28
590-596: 0.45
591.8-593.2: 0.11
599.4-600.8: 0.19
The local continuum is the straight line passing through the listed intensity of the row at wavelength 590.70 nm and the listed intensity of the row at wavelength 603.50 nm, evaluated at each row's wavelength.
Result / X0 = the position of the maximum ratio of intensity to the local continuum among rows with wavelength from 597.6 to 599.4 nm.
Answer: 598.10 nm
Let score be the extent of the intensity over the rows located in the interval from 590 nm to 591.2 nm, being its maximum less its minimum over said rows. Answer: 0.10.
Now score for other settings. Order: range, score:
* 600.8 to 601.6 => 0.12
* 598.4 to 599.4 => 0.02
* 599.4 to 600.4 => 0.13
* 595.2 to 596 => 0.08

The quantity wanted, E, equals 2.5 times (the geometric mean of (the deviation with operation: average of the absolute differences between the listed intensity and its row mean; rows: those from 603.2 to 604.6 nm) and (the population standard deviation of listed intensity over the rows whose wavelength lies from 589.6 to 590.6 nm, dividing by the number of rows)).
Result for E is 0.068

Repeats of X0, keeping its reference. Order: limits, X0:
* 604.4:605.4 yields 605.30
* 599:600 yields 599.90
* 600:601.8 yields 600.70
